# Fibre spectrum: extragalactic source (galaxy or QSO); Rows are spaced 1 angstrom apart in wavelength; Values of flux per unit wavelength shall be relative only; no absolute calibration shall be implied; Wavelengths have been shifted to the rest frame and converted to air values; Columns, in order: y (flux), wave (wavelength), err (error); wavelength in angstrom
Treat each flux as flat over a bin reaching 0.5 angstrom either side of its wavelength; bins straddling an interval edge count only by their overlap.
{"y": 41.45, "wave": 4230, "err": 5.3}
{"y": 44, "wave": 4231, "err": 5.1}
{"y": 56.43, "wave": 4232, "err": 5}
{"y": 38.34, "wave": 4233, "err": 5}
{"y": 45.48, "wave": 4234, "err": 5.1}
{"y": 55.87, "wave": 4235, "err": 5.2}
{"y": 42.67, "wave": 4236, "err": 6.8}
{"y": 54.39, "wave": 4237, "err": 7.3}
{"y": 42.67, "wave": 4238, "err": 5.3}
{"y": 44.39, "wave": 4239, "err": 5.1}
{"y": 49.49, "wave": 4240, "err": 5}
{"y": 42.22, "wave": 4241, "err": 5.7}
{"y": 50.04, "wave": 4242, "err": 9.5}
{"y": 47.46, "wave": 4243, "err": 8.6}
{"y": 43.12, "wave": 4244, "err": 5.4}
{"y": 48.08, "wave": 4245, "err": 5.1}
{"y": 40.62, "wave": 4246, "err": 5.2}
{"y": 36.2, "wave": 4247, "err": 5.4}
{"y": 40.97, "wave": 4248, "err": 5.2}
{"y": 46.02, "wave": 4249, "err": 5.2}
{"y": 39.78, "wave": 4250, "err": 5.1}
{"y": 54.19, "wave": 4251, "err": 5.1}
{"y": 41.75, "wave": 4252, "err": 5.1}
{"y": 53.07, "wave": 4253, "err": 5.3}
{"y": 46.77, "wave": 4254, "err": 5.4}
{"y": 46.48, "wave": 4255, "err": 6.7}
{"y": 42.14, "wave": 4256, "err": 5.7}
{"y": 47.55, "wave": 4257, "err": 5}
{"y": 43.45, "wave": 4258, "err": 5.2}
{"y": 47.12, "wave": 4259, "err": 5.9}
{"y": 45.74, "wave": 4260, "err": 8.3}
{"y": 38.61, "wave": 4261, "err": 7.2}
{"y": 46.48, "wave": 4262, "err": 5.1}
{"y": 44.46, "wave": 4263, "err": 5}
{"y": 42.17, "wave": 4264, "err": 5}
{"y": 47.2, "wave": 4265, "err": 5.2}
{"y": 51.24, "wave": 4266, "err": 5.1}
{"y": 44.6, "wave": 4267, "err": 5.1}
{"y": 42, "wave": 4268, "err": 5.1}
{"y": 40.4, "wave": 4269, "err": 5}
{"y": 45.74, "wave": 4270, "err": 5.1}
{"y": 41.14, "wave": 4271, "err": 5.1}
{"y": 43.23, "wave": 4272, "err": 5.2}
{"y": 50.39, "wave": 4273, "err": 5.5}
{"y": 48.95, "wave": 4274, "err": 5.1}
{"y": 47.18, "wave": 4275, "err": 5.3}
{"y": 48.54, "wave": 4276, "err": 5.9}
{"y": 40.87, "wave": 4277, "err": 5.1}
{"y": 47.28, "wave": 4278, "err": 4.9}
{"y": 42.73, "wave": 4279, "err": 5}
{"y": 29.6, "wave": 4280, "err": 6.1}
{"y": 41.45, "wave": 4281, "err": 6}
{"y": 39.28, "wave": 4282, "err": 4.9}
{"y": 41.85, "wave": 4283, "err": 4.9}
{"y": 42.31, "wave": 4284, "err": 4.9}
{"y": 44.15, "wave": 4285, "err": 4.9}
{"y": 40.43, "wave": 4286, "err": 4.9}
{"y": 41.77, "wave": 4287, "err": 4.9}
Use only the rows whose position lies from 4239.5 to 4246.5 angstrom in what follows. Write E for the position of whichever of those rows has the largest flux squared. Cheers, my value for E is 4242 angstrom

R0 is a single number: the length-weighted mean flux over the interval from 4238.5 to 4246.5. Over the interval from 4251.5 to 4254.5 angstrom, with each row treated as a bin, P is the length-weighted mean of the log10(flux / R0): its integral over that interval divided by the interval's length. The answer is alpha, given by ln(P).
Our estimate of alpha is -4.4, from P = 0.012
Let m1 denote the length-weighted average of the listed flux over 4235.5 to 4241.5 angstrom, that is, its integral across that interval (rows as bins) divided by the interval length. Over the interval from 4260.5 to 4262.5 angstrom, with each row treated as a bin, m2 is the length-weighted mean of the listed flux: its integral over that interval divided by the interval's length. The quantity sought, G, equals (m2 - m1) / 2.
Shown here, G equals -1.7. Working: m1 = 46.0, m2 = 42.5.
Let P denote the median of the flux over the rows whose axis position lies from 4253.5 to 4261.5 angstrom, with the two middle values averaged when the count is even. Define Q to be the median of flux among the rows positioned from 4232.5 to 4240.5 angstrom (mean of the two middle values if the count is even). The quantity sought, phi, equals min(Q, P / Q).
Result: 1.03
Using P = 46.1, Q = 44.9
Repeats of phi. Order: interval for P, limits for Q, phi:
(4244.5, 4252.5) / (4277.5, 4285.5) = 0.98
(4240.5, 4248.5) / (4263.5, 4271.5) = 0.98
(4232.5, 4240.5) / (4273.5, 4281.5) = 1.00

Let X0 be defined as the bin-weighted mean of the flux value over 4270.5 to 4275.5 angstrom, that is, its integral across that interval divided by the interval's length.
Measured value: 46.2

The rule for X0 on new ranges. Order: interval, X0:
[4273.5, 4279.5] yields 45.9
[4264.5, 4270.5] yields 45.2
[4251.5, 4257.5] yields 46.3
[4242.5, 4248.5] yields 42.7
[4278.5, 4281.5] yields 37.9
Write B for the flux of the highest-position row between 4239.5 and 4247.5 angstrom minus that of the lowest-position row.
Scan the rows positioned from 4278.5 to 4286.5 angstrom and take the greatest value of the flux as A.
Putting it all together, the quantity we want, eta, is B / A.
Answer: -0.30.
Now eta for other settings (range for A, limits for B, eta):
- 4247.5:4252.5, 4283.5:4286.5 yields -0.03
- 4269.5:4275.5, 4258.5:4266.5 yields 0.08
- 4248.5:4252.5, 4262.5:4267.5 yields 0.00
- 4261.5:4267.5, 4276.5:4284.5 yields 0.03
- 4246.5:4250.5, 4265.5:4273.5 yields -0.02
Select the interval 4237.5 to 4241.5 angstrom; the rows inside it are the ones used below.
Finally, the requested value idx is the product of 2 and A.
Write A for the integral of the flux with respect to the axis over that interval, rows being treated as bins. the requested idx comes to 358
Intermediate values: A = 179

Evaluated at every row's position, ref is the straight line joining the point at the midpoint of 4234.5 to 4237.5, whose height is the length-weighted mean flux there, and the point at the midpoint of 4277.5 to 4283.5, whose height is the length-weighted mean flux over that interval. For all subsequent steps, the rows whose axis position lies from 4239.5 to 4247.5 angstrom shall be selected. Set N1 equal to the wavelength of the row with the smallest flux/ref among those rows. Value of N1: 4247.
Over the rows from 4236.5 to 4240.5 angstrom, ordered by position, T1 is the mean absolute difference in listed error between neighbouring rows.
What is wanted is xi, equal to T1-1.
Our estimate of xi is -0.2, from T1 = 0.8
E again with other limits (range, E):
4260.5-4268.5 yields 4266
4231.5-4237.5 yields 4232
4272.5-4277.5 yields 4273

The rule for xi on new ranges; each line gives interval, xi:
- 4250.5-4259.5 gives -0.5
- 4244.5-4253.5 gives -0.9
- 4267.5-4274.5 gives -0.8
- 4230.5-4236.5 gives -0.6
